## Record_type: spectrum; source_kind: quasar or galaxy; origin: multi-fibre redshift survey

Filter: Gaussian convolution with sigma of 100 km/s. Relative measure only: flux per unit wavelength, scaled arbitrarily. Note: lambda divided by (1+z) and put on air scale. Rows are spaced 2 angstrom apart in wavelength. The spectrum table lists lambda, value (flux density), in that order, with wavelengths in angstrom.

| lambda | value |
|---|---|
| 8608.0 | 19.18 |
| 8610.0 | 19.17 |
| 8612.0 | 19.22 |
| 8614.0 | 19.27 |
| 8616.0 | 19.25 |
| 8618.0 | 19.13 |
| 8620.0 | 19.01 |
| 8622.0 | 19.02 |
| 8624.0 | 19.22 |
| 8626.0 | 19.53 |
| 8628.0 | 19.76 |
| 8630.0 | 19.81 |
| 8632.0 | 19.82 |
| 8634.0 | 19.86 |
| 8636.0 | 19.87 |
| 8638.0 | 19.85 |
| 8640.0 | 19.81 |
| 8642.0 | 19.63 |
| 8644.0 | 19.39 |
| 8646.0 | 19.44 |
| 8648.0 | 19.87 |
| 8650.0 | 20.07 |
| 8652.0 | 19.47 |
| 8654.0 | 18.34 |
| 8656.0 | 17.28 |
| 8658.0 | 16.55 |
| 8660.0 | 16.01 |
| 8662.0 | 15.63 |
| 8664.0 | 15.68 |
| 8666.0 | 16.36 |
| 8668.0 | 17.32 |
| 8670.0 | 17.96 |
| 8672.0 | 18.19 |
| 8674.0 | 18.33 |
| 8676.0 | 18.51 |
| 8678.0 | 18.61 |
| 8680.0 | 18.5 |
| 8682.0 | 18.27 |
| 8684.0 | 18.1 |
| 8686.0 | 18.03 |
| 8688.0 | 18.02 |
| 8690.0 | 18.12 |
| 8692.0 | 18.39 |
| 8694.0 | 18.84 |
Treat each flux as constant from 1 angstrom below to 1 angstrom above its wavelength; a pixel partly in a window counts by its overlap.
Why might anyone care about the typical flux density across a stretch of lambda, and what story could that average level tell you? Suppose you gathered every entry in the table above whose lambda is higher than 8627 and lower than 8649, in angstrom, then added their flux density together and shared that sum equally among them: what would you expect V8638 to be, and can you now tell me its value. 19.7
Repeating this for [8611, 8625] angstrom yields 19.2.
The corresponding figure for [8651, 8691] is 17.7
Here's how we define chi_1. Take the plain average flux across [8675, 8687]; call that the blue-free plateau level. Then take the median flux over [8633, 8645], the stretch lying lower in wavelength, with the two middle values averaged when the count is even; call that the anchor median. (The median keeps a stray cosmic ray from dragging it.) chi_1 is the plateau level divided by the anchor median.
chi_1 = 0.92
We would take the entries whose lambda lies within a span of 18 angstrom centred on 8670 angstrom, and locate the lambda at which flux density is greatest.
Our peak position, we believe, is 8678.0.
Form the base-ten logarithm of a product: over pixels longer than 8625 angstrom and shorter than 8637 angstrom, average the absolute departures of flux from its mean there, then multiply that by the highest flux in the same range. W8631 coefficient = 0.24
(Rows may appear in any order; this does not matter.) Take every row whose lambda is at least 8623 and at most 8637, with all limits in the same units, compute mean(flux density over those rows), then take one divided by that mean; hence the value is 0.0508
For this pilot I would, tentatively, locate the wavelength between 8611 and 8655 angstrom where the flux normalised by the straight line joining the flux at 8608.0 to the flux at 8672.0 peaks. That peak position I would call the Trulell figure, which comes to 8650.0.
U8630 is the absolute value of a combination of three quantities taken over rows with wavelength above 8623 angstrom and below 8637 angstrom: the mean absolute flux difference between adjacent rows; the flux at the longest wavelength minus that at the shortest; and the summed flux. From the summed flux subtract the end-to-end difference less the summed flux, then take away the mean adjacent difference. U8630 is 275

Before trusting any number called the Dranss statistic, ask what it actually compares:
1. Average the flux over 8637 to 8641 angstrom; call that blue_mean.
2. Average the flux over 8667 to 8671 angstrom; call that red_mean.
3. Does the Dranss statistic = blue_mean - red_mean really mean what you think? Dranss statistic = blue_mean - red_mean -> 2.2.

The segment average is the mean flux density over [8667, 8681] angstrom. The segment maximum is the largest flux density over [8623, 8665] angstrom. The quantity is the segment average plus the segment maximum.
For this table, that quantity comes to 38.3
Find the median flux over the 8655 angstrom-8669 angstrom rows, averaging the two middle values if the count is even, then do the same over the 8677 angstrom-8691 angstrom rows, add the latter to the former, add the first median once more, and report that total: 50.8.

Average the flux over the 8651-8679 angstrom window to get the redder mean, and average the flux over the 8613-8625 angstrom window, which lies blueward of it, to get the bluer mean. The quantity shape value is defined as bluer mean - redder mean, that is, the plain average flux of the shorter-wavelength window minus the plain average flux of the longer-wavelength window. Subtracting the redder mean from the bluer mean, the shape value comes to 1.7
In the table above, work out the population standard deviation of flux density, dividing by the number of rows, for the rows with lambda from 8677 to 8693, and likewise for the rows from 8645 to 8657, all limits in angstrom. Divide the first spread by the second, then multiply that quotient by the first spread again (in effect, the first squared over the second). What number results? 0.0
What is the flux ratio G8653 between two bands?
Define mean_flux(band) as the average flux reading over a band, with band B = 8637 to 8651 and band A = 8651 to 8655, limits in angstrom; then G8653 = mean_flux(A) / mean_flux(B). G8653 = 0.96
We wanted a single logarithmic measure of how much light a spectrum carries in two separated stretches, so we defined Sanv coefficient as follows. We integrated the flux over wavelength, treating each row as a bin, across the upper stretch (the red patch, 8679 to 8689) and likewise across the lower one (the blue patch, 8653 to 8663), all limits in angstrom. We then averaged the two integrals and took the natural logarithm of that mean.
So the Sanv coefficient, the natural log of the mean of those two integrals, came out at 5.16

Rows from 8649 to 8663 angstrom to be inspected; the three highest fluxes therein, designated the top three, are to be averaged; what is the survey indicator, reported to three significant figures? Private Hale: 19.3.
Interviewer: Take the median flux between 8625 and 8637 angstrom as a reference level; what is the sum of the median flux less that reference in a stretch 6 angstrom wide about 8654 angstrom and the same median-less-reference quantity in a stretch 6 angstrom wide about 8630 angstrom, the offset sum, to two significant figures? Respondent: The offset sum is -1.5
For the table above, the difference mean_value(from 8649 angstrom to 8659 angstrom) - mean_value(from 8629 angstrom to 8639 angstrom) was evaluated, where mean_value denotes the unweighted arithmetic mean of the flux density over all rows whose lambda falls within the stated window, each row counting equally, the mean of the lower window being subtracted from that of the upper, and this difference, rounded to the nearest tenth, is -1.5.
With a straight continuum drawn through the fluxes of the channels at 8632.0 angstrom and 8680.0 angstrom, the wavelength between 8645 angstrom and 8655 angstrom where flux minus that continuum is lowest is 8654.0 angstrom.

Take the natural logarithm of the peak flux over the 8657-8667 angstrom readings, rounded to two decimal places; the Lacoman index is 2.81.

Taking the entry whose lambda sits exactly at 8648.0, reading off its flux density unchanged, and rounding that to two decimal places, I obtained 19.87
